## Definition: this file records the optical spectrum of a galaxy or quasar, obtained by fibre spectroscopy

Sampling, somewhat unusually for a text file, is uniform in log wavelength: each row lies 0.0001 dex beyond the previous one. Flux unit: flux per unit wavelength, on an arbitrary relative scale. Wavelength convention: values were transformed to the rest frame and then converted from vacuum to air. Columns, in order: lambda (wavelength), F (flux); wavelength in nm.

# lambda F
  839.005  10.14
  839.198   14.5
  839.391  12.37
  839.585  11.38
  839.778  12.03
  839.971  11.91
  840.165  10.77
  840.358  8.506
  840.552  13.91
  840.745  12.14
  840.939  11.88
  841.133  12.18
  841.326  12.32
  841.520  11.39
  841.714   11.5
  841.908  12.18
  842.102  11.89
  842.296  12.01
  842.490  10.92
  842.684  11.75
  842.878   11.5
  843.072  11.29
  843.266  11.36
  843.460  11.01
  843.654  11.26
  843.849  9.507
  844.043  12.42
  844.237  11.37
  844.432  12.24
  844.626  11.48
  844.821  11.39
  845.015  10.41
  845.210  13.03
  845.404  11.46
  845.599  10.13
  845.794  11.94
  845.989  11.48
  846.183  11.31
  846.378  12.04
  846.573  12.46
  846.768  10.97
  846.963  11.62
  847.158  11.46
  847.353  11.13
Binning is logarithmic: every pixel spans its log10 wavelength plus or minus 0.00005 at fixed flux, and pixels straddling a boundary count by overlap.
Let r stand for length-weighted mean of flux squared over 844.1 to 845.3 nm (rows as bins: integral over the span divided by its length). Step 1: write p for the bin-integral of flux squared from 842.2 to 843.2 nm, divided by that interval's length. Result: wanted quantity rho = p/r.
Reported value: 0.97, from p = 132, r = 137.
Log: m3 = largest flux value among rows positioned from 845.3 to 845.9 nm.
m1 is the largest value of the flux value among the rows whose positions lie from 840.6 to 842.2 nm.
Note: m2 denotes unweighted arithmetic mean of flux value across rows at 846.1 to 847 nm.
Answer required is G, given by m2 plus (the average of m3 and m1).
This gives 23.8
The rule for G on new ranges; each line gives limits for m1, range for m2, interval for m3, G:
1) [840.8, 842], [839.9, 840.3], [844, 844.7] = 23.7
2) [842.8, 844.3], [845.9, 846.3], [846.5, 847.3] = 23.8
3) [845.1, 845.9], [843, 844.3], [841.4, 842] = 23.8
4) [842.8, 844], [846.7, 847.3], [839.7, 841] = 24.1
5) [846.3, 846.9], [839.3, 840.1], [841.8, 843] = 24.2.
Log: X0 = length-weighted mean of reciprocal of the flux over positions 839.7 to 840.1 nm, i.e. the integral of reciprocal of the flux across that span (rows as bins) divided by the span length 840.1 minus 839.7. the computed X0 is 0.0843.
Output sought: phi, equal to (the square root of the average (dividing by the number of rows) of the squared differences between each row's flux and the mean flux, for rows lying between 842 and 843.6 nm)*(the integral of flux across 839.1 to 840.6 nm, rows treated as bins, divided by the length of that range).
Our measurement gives 4.4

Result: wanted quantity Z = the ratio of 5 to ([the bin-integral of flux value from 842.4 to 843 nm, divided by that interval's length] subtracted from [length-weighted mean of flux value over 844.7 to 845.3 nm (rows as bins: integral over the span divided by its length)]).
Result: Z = 27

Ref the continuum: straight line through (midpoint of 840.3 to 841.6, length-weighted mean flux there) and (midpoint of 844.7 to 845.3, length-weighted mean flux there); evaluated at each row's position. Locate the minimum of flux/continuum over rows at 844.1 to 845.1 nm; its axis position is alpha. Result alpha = 845.015 nm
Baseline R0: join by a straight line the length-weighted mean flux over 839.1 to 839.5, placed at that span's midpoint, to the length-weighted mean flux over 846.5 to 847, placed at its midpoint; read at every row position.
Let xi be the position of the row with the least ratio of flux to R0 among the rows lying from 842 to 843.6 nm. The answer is 842.490 nm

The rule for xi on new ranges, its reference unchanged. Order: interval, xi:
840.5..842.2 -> 841.520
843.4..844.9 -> 843.849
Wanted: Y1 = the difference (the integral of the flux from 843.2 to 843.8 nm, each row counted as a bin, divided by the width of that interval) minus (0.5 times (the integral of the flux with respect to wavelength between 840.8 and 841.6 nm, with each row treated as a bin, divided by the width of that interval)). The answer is 5.08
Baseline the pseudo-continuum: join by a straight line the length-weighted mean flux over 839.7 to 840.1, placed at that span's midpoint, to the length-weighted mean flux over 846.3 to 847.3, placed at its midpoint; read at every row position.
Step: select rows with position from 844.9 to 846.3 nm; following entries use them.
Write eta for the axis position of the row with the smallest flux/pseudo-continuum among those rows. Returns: 845.599 nm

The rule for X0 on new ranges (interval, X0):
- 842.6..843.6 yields 0.0880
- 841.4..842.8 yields 0.0857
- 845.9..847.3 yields 0.0863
